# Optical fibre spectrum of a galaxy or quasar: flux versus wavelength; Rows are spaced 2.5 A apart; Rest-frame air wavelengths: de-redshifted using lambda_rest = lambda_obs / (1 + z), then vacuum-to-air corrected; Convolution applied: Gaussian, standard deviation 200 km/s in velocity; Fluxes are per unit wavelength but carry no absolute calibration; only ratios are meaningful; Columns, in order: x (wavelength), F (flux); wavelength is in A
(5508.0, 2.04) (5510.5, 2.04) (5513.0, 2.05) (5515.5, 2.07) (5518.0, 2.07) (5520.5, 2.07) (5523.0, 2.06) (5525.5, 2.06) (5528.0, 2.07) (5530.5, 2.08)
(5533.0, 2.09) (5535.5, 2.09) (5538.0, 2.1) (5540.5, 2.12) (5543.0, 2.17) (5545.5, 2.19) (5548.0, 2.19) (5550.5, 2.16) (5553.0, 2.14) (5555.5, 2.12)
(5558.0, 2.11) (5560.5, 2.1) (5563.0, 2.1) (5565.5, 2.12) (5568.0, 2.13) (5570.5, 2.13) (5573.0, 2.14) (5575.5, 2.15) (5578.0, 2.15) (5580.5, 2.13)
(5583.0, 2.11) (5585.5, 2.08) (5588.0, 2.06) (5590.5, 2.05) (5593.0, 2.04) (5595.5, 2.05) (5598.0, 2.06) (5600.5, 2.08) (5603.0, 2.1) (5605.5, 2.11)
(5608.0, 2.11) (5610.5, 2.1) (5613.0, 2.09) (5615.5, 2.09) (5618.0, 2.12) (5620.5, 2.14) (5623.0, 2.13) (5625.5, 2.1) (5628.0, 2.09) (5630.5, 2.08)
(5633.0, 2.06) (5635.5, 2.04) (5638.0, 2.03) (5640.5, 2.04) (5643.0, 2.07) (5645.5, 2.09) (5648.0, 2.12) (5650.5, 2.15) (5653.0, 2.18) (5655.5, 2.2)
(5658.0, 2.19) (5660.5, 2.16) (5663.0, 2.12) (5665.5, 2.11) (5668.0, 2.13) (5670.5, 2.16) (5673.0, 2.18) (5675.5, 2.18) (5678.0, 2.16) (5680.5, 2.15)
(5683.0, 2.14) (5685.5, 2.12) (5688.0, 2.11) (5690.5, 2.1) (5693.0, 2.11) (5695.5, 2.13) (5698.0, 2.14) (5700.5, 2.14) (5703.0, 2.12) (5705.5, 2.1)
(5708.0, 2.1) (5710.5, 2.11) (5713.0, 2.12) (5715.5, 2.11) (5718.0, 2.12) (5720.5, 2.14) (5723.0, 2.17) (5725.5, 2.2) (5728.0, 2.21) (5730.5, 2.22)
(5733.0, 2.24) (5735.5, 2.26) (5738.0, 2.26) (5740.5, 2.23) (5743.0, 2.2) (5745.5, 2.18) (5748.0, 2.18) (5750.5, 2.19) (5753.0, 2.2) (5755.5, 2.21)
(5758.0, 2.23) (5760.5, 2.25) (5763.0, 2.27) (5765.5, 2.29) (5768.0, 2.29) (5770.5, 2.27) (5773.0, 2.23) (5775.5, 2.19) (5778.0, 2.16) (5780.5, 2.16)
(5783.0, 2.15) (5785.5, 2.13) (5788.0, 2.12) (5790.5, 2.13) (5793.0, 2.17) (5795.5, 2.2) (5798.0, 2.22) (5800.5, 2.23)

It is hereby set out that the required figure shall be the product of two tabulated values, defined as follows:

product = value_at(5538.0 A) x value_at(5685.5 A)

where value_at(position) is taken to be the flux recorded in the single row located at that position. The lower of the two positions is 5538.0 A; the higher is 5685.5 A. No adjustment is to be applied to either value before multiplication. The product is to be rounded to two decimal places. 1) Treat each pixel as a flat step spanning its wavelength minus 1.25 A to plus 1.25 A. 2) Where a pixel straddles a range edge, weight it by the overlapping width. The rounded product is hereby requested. 4.45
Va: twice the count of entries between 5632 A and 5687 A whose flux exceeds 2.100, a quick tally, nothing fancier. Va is 32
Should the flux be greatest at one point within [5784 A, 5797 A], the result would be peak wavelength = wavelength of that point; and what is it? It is 5795.5 A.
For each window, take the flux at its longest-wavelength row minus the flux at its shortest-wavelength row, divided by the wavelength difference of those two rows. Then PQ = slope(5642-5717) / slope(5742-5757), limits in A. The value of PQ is 0.7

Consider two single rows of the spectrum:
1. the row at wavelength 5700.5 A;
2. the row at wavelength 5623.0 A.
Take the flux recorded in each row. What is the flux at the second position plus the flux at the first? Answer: 4.27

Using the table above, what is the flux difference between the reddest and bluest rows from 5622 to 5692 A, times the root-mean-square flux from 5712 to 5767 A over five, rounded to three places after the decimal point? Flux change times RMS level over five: -0.013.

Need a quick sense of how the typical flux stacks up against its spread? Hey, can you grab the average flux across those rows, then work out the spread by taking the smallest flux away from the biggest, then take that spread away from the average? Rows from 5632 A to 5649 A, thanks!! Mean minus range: 1.97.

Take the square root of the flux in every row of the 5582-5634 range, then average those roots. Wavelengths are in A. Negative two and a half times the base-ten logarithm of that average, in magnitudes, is -0.400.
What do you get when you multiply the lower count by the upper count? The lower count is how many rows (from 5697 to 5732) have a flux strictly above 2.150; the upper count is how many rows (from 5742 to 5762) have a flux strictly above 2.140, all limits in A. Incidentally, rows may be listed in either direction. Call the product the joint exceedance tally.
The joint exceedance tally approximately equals 32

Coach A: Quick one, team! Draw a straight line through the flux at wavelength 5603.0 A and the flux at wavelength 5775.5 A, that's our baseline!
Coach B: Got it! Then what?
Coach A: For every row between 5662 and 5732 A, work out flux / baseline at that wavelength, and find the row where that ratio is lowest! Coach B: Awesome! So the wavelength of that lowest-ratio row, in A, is 5708.0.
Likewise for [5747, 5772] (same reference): 5748.0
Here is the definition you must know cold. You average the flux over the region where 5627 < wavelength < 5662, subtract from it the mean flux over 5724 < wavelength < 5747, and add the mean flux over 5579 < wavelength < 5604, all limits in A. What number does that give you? 1.96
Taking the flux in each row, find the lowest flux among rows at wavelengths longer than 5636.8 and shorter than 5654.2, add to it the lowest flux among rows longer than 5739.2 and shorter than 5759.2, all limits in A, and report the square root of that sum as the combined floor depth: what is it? 2.05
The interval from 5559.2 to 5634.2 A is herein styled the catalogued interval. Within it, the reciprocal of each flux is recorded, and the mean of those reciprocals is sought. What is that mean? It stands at 0.476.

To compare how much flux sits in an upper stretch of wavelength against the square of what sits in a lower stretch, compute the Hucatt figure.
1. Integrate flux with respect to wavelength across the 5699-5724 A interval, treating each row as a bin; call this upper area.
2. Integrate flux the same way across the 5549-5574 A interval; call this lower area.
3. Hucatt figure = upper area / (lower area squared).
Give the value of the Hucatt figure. 0.0188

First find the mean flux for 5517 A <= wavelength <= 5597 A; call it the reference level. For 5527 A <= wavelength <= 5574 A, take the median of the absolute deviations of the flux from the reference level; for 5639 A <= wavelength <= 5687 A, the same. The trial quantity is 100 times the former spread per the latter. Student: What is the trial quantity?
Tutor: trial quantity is 53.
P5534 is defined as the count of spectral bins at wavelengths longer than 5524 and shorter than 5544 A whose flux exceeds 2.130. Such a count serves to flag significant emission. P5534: 1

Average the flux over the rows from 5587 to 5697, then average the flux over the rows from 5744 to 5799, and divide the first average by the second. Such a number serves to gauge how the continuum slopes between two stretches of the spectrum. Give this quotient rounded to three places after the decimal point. 0.959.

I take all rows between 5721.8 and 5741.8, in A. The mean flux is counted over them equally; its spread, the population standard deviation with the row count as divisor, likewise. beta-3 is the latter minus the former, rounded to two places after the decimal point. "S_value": -2.20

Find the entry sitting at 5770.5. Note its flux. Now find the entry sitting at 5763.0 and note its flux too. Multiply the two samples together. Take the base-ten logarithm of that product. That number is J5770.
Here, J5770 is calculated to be 0.71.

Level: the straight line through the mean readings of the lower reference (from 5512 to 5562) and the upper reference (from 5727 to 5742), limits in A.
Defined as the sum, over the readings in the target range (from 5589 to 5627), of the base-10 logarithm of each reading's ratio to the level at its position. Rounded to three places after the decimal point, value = -0.189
